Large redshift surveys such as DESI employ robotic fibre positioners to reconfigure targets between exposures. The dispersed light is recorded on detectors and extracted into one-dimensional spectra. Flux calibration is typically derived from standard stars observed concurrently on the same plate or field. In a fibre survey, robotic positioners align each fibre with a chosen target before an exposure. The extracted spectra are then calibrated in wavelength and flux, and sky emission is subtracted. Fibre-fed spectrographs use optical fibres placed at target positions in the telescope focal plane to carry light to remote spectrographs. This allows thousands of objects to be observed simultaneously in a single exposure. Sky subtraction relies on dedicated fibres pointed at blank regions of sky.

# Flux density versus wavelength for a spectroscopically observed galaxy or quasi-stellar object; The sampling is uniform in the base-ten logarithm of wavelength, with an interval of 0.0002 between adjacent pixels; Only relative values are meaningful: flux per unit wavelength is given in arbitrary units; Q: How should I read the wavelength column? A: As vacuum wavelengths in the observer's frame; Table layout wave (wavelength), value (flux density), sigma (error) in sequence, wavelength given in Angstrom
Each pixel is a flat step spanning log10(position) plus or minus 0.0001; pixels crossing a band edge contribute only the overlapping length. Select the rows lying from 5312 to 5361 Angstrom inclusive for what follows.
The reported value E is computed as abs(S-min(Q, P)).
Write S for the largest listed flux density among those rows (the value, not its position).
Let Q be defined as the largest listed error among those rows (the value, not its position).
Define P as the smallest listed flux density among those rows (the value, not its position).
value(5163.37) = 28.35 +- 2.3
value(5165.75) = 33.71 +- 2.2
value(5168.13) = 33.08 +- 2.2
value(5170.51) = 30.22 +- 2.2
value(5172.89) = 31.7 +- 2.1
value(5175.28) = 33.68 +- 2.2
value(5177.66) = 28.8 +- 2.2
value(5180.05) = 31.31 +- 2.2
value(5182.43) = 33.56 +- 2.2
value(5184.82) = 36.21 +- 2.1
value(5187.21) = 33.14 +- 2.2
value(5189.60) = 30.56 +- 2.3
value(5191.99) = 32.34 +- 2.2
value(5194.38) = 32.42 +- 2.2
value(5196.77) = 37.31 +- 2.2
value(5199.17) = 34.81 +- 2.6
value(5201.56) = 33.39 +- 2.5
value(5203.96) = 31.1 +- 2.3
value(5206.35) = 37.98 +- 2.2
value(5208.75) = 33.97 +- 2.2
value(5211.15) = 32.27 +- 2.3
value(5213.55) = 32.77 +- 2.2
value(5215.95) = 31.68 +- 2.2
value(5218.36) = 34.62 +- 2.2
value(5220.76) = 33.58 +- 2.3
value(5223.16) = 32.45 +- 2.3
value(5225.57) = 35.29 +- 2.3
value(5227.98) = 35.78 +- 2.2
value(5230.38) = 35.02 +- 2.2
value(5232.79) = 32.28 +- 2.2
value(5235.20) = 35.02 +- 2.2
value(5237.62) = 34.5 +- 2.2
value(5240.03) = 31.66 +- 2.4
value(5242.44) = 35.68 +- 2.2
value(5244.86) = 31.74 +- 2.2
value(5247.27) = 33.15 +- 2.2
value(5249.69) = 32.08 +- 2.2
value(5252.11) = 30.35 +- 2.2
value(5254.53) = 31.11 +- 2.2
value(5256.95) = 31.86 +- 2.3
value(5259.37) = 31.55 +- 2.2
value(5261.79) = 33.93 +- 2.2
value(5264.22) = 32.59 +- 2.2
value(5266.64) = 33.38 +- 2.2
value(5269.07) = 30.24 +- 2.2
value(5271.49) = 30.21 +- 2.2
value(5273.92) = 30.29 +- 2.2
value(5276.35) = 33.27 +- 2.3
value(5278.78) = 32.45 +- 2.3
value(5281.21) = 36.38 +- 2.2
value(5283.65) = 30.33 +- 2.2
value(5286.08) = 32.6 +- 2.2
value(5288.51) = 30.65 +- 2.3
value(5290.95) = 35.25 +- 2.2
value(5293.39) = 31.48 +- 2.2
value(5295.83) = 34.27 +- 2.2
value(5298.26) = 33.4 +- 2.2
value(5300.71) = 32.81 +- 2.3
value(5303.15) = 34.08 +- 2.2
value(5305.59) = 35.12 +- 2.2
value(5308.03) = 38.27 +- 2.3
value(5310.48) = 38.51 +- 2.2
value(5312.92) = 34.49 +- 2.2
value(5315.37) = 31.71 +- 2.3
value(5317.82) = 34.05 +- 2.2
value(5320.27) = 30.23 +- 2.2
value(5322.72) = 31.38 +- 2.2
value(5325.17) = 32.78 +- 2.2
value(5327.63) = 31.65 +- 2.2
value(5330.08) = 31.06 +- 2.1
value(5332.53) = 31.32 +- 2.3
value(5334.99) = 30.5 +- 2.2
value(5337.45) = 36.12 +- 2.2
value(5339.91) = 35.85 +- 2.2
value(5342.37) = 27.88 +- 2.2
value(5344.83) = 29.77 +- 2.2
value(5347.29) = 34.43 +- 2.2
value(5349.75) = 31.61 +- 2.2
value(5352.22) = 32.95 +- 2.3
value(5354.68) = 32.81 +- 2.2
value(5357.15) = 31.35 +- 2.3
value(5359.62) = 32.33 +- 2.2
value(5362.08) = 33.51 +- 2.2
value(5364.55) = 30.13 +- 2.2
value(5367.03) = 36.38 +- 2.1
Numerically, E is 33.8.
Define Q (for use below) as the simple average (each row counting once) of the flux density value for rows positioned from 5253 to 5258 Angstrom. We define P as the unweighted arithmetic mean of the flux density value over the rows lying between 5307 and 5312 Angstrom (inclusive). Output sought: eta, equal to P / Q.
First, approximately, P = 38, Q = 31.5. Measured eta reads 1.22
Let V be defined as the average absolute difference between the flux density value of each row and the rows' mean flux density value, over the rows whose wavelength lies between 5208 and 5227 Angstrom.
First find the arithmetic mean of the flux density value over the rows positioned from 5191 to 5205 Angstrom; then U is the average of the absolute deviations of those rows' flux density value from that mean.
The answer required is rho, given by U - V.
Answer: 0.63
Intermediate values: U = 1.67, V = 1.0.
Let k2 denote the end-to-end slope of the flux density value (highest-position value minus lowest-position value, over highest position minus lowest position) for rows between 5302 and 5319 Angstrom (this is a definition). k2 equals 0.00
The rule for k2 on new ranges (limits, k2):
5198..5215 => -0.14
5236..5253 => -0.29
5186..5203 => 0.02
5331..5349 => 0.21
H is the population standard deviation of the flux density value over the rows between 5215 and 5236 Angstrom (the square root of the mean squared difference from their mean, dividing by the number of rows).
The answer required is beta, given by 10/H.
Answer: 7.0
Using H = 1.4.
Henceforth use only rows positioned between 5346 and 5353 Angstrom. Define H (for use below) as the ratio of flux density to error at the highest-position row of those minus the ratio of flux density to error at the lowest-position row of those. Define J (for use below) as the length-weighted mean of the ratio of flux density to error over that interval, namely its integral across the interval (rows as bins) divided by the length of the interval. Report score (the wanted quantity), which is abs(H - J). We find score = 16.1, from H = -1.32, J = 14.8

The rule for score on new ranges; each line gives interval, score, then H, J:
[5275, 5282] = 12.9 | 2.07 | 14.9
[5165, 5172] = 16.3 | -1.59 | 14.7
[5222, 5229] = 13.0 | 2.15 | 15.2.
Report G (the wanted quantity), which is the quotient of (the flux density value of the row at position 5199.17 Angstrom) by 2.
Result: 17.4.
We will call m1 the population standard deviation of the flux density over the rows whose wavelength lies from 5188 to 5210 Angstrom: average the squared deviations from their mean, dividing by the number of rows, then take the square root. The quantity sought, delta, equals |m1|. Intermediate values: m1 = 2.4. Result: 2.4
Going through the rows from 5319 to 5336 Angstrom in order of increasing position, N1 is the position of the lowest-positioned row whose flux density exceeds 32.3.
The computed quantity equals 5325.17 Angstrom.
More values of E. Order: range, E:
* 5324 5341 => 33.8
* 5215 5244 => 33.4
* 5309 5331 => 36.2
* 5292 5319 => 36.2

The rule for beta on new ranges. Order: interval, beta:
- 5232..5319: 4.8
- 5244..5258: 11.6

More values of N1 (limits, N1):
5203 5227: 5206.35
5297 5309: 5298.26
